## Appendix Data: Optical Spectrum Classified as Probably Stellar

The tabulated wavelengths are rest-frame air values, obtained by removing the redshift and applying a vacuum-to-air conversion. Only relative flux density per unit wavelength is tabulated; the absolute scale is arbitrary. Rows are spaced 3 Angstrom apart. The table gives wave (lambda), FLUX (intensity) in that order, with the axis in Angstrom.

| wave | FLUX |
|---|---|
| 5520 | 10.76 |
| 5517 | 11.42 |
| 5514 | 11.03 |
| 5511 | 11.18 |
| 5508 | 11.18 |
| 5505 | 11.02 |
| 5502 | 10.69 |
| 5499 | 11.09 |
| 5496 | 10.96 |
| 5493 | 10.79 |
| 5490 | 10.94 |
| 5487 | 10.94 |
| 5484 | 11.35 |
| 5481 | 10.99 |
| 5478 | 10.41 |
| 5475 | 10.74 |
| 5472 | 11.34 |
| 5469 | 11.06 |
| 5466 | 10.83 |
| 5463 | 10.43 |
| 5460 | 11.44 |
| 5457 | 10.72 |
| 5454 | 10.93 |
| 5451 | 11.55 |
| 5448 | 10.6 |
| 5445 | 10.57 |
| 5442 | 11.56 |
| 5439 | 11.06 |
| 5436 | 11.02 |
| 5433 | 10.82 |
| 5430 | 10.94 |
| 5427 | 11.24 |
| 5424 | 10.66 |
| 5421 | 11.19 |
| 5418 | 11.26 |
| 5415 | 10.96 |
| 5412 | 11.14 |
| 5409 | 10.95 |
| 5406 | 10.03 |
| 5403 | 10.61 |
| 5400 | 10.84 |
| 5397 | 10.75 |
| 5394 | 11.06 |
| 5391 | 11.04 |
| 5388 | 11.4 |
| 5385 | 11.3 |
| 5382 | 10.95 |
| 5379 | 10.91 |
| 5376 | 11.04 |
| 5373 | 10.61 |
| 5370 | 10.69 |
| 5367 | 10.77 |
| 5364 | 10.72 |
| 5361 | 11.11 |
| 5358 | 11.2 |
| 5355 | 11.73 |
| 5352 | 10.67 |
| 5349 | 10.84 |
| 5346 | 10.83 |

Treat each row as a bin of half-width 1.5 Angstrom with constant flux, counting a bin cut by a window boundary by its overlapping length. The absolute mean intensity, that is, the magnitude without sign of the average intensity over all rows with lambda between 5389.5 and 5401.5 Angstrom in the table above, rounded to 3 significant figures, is 10.9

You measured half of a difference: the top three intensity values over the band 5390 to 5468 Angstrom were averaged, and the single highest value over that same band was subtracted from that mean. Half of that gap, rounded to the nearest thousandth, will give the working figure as -0.022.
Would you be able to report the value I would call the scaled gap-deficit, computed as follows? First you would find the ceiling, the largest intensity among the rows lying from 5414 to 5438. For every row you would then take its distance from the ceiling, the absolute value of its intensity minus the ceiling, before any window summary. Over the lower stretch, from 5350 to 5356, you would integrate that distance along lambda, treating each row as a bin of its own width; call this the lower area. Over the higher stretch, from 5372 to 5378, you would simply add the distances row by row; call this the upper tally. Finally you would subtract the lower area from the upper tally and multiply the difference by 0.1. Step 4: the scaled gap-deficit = -0.23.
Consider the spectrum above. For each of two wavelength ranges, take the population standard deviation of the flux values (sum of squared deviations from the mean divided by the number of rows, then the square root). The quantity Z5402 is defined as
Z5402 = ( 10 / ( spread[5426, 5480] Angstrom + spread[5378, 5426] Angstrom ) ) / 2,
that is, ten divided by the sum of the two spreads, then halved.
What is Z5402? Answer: 7.48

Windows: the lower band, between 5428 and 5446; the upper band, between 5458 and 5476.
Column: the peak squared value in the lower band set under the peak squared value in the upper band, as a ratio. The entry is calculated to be 0.98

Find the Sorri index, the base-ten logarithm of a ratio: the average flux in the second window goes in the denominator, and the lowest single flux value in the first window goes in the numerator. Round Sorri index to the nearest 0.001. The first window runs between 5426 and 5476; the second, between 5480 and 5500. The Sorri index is -0.023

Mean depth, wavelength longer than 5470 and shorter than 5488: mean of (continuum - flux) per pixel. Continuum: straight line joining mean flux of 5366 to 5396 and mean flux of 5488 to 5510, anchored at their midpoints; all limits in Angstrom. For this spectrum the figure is 0.00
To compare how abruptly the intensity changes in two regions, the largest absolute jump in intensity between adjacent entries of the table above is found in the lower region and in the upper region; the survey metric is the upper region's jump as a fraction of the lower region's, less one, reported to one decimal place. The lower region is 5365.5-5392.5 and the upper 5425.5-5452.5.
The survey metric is 1.3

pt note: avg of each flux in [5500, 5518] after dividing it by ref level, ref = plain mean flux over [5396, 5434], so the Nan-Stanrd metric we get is 1.02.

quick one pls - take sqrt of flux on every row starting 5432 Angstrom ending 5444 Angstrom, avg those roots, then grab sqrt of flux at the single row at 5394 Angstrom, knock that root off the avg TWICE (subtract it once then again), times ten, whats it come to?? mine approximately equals -33.2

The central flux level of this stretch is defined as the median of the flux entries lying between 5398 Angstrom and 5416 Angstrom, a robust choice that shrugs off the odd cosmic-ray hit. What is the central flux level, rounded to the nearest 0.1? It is 10.9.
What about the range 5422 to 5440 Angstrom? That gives 11.0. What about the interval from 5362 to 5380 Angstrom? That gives 10.7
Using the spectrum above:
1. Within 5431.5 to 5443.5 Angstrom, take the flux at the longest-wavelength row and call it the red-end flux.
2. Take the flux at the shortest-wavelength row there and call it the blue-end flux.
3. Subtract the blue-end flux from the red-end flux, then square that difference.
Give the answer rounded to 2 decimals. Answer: 0.55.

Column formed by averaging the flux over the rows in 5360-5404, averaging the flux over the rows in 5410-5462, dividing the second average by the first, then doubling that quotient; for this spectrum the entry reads 2.02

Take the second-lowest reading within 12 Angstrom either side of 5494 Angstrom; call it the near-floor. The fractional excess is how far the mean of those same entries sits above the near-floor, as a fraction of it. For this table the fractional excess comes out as 0.0169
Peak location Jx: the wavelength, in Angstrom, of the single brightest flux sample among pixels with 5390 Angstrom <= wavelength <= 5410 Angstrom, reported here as 5394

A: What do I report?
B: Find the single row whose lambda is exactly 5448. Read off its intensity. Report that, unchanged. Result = 10.6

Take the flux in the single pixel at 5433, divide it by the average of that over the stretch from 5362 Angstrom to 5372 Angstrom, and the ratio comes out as 1.01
